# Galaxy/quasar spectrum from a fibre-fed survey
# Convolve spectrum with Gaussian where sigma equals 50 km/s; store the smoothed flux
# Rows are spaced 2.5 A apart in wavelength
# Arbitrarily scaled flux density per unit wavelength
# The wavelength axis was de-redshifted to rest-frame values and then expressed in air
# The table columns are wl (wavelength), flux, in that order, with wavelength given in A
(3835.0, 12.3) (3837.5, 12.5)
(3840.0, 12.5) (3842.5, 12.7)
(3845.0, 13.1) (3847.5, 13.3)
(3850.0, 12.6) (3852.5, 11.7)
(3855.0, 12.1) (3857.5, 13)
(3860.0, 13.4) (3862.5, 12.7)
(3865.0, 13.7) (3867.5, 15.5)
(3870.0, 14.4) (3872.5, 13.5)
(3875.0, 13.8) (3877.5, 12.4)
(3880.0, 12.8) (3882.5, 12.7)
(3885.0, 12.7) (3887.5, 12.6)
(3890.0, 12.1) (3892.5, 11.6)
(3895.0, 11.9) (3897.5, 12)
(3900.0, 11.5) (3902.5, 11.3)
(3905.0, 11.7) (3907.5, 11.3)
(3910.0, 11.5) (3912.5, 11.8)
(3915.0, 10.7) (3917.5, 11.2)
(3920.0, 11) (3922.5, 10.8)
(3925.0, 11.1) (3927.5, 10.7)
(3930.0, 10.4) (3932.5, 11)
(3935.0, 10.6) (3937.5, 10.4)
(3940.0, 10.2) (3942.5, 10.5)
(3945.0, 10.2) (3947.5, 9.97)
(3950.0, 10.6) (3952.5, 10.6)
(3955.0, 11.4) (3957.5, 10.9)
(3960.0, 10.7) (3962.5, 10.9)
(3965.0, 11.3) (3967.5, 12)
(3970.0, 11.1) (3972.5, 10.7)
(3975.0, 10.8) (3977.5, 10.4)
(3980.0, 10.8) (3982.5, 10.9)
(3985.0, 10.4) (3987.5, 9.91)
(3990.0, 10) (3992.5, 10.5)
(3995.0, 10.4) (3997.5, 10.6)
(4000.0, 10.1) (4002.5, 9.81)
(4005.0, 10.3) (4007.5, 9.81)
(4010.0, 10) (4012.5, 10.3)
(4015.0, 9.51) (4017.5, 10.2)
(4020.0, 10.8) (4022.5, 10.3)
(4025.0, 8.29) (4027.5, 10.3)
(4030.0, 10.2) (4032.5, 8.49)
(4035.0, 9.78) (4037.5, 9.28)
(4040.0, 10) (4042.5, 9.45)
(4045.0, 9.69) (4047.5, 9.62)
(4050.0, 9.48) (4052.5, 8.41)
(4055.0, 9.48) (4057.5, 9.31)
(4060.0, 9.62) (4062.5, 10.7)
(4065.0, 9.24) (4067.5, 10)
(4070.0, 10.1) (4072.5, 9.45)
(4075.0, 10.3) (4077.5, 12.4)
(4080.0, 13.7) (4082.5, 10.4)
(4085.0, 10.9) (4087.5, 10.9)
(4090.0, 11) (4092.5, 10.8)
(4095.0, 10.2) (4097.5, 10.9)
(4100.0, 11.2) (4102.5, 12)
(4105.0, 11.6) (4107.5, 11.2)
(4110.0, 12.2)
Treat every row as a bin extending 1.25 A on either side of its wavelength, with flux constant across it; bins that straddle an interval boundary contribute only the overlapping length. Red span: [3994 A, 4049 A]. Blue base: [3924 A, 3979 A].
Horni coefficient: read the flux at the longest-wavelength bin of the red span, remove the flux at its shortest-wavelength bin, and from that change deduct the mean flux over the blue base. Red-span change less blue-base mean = -11.5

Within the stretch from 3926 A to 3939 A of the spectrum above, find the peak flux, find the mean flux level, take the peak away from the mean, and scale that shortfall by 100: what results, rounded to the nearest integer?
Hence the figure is -38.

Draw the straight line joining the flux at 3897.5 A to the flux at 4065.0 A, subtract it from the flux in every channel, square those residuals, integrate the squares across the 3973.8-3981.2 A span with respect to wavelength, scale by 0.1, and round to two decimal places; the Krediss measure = 0.03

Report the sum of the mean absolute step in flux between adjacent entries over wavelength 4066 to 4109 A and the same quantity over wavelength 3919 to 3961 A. 1.12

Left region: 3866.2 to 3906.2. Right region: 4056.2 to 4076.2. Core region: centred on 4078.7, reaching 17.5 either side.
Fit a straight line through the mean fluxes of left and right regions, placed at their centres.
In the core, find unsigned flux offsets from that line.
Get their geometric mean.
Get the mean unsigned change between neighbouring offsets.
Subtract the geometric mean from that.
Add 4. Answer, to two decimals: 3.84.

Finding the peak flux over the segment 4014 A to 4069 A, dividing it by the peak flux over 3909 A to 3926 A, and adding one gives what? 1.92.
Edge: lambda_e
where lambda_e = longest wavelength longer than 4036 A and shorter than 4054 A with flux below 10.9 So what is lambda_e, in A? 4052.5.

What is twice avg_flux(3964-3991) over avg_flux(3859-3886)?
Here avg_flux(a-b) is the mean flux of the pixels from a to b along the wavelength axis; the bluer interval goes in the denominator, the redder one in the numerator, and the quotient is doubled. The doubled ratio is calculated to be 1.60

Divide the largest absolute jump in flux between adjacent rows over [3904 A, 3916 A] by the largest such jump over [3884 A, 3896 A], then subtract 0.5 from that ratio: 1.7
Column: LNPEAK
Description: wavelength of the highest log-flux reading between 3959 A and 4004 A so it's 3967.5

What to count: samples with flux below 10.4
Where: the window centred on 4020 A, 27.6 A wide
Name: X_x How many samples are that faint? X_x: 10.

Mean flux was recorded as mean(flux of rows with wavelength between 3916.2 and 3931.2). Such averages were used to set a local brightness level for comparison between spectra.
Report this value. 10.9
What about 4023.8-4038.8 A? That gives 9.4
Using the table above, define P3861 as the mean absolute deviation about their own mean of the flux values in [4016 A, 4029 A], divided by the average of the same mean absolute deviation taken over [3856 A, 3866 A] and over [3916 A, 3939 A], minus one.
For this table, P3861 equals 1.3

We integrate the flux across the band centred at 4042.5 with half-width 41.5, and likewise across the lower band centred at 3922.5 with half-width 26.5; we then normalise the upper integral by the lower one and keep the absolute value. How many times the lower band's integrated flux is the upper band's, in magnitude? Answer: 1.4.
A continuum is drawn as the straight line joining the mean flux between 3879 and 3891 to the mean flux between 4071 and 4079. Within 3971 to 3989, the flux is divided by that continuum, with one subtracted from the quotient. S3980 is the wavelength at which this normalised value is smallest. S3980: 3987.5 A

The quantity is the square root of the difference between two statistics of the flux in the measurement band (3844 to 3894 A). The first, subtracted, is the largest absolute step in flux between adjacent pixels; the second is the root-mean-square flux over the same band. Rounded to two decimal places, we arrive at 3.35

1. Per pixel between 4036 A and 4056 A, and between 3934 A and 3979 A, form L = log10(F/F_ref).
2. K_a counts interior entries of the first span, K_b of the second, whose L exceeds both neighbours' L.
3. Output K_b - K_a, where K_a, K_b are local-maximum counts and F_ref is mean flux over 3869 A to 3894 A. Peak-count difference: 2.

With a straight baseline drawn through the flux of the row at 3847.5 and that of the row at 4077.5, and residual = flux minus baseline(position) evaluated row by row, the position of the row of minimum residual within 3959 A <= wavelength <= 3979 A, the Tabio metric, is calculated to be 3977.5 A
